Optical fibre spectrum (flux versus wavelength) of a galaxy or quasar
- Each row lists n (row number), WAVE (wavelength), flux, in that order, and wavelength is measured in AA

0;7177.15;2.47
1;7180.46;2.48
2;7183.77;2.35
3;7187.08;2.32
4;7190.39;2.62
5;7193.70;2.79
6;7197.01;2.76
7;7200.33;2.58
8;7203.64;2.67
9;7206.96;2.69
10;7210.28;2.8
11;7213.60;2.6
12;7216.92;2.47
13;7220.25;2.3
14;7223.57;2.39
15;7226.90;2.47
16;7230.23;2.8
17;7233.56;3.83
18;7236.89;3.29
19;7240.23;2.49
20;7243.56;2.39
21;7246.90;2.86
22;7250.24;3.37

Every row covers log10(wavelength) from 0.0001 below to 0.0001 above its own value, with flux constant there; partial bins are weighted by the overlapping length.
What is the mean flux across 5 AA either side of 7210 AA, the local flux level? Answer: 2.70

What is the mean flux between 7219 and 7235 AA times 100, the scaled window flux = 276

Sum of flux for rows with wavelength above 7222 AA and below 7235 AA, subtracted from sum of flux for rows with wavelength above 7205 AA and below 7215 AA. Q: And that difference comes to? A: -3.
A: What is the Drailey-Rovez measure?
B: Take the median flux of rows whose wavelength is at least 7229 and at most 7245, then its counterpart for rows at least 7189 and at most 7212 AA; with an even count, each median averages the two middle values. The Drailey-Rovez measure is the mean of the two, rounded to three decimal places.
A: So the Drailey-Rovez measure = 2.745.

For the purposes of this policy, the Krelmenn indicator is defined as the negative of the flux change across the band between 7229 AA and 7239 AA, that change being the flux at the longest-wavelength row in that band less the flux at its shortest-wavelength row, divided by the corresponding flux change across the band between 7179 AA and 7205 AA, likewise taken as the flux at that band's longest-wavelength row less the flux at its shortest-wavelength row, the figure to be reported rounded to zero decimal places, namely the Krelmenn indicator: -3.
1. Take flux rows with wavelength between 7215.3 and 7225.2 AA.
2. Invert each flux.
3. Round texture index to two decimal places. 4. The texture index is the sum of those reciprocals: 1.26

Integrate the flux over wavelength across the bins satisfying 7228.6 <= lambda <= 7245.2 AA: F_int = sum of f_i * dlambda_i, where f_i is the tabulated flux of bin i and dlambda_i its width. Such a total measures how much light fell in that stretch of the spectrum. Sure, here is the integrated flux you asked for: 49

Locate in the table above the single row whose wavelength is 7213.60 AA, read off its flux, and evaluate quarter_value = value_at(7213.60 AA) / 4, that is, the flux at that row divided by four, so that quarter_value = 0.65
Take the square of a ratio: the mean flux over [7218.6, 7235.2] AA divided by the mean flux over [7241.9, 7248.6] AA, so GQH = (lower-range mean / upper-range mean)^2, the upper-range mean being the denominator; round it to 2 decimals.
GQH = 1.10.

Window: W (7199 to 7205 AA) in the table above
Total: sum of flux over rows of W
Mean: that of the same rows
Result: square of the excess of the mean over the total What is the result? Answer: 6.9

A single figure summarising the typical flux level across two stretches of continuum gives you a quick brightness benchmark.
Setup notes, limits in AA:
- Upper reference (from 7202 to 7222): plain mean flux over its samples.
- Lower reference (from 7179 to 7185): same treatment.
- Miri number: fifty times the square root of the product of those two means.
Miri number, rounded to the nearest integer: 125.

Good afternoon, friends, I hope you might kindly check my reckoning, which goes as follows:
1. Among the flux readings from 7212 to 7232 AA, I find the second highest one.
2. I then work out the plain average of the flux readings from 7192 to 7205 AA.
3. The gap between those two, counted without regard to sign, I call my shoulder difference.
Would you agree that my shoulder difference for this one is 0.10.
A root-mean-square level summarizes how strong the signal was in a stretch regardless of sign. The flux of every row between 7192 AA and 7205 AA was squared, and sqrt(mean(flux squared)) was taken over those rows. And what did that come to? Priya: 2.7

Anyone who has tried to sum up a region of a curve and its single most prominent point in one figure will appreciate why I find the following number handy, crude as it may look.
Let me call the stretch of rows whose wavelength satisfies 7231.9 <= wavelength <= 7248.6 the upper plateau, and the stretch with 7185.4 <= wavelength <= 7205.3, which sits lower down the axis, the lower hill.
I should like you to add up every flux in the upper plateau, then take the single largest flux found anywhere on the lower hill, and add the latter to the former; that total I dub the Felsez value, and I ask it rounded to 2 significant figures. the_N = 18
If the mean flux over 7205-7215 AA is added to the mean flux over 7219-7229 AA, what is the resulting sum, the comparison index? 5.1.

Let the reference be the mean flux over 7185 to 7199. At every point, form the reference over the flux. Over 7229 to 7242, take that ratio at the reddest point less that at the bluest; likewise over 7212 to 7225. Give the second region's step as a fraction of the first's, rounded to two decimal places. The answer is 0.76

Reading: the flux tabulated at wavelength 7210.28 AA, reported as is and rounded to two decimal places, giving 2.80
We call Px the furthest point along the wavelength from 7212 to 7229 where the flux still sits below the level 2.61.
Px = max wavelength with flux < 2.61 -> 7226.90 AA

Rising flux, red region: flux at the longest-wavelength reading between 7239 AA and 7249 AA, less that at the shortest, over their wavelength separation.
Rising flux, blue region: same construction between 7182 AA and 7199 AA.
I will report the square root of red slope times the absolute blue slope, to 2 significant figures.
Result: 0.041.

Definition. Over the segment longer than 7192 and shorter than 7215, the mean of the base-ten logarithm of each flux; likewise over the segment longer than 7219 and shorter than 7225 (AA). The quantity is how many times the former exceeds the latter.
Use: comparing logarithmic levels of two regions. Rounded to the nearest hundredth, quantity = 1.16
